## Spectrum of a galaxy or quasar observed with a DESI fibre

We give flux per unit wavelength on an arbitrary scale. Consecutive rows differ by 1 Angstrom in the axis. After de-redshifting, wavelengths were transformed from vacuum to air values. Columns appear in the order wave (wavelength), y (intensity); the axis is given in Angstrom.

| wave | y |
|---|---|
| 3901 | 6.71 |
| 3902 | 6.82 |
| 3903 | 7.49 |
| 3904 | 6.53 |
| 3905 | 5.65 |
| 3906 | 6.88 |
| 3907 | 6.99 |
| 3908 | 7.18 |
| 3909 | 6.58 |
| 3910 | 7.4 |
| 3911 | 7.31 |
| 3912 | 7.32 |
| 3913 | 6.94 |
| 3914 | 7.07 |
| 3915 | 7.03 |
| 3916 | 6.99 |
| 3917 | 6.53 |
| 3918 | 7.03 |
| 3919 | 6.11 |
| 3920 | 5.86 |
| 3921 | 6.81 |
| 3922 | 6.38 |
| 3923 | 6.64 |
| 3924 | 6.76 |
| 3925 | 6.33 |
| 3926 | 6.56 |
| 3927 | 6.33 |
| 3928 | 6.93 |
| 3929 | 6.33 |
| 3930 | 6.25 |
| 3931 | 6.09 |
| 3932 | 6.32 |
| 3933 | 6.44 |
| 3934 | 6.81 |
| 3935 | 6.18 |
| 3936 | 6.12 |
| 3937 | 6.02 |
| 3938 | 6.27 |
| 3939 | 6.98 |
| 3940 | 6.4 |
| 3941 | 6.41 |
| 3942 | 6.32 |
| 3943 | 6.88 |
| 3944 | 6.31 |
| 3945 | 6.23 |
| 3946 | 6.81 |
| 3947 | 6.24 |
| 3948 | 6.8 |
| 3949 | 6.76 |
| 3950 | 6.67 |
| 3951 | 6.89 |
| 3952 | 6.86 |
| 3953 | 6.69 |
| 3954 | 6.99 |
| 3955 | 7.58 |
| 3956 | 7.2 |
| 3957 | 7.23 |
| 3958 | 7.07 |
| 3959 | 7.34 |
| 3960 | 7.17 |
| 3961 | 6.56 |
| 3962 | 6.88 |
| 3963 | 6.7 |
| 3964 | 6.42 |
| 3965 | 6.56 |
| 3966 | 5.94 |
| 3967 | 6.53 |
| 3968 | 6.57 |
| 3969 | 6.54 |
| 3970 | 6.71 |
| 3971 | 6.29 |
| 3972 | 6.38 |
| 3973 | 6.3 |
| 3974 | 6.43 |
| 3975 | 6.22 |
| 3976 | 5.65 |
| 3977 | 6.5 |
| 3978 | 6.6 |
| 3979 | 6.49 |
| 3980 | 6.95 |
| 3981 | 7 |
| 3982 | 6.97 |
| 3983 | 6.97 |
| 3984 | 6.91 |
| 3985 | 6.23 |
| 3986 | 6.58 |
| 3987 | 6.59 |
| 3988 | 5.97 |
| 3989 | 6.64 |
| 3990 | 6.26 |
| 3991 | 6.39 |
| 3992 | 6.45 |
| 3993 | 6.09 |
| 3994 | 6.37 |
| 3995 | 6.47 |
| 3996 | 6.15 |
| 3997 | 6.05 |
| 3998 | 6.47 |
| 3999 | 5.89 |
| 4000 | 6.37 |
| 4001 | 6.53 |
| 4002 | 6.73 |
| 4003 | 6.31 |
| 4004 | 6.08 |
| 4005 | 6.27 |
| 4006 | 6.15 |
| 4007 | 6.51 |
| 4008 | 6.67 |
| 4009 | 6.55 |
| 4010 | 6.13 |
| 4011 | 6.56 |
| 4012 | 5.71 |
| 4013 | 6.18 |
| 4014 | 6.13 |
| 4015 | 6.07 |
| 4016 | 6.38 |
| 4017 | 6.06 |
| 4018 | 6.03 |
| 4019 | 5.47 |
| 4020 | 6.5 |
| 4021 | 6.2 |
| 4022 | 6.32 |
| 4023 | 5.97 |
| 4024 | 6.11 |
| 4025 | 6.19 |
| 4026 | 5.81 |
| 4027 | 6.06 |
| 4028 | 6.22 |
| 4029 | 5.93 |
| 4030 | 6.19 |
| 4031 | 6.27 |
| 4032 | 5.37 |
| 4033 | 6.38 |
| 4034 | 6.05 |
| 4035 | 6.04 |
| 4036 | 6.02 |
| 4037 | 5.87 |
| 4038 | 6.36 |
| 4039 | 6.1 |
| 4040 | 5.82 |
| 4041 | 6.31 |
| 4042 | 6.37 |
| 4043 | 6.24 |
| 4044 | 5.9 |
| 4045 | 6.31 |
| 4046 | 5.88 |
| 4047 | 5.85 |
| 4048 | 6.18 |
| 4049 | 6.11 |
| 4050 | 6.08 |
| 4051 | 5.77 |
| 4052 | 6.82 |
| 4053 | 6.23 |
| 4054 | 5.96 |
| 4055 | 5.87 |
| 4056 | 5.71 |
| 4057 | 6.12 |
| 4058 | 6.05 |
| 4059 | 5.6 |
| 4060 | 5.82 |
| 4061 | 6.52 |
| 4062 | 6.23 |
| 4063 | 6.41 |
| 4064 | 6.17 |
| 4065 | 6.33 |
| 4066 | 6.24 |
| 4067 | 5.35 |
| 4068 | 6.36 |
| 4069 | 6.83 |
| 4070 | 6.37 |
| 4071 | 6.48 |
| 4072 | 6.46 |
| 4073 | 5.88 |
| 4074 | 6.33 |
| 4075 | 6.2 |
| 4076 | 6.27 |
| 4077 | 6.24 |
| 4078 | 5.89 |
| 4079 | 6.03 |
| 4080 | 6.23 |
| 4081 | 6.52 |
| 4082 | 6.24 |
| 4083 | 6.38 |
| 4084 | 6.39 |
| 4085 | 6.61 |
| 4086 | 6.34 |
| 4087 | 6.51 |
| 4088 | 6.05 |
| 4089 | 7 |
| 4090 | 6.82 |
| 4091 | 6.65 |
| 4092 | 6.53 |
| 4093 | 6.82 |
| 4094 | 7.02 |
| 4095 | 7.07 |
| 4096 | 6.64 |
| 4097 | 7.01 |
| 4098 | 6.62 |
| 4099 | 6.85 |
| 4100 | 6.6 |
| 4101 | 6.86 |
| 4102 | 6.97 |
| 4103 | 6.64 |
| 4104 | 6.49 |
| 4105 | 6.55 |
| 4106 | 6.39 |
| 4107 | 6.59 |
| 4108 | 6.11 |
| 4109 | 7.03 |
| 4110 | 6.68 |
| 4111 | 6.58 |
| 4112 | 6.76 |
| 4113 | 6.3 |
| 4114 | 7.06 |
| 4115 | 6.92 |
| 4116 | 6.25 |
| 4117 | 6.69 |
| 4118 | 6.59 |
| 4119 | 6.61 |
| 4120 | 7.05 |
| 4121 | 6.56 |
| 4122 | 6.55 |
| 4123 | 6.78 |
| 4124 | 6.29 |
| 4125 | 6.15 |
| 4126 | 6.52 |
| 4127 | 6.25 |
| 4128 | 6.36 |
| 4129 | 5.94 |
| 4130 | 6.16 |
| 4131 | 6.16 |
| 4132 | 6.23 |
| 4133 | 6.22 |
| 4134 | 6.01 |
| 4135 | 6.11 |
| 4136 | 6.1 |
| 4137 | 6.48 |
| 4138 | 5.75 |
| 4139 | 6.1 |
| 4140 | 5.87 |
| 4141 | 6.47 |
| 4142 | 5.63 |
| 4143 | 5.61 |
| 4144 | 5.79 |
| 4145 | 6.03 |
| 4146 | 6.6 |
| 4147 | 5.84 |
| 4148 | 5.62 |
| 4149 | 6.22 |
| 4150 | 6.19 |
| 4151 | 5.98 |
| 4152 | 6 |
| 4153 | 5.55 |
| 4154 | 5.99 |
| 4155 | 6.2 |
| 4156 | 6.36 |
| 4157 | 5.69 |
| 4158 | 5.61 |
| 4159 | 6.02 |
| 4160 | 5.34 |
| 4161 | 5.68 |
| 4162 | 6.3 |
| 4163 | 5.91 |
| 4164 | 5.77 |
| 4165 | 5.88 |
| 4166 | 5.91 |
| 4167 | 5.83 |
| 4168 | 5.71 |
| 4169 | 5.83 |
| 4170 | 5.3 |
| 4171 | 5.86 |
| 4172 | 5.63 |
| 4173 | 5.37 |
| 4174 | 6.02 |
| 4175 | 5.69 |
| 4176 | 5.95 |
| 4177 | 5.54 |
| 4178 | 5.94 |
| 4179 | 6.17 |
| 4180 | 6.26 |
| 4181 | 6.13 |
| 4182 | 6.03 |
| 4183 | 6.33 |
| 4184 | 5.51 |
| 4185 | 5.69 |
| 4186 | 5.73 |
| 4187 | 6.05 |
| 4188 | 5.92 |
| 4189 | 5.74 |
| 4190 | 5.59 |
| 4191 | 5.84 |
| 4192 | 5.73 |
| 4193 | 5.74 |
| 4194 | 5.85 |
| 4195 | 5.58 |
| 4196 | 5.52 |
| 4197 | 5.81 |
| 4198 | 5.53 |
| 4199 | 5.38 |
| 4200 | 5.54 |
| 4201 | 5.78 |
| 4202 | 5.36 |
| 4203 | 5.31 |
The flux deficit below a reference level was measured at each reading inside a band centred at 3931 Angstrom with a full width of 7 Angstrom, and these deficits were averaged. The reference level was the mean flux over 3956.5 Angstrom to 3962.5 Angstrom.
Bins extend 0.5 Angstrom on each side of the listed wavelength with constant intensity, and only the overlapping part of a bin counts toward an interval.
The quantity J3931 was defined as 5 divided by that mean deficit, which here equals 8.5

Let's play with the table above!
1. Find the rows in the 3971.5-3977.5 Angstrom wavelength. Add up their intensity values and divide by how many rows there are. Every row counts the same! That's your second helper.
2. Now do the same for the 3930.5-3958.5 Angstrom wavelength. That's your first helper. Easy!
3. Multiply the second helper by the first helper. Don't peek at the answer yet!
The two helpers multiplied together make 41.4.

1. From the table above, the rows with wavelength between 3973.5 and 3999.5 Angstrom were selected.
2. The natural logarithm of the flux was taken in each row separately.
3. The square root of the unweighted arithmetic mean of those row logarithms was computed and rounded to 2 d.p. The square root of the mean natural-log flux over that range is 1.36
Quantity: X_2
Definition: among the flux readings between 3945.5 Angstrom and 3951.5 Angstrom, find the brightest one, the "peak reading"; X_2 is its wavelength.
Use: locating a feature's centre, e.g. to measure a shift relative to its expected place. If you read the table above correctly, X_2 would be 3951 Angstrom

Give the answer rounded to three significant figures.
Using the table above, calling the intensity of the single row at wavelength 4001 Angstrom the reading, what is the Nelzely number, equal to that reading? 6.53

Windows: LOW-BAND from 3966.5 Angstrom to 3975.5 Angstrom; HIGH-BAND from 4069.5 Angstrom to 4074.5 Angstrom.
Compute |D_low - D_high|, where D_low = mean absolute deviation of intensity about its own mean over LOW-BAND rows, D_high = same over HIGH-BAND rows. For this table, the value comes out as 0.039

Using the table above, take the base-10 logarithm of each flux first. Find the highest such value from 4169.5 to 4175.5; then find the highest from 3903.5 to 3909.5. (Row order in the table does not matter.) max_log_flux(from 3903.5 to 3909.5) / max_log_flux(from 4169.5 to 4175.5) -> 1.10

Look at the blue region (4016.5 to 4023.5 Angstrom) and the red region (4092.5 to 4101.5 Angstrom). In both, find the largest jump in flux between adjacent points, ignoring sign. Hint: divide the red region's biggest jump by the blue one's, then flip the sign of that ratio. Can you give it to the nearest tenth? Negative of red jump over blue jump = -0.4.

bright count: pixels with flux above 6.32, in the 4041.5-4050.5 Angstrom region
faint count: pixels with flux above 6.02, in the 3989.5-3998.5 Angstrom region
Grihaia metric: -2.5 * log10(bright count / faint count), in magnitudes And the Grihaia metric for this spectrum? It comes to 2.4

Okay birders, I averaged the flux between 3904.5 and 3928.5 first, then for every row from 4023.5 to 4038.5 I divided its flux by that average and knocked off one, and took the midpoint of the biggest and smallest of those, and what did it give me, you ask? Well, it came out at -0.13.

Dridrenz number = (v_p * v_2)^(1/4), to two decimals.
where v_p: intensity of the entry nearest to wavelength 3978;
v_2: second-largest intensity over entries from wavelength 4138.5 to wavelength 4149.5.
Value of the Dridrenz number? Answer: 2.56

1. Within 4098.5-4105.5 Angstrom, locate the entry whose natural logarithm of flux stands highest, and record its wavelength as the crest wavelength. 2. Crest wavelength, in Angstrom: 4102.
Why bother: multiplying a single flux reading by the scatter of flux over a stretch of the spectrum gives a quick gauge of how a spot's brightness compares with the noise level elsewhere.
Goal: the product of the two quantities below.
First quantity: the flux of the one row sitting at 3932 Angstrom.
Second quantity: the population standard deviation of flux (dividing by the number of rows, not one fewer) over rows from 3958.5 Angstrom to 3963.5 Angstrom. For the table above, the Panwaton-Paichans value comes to 1.8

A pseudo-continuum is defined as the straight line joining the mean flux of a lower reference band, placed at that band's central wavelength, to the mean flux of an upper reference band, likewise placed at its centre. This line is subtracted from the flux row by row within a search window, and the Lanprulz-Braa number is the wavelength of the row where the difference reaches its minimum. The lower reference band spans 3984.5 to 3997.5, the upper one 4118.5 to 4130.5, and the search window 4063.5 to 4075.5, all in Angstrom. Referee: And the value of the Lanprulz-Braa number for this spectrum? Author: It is 4067 Angstrom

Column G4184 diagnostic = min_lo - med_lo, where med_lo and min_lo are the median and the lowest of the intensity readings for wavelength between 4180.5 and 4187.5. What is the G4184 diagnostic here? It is -0.52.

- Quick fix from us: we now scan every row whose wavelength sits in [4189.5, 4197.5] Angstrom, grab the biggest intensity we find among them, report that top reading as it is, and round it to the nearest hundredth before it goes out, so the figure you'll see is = 5.85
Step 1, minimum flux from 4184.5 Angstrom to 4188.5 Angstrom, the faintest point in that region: 5.69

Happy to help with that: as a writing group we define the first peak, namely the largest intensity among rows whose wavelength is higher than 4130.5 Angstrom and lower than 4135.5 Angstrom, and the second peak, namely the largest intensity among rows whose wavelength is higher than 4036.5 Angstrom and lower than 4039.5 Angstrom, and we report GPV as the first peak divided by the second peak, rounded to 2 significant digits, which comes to 0.98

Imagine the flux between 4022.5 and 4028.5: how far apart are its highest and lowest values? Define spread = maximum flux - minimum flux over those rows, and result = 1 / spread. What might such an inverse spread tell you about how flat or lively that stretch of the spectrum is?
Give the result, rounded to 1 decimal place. 2.4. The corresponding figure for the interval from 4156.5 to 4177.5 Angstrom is 1.0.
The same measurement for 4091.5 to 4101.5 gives 1.9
